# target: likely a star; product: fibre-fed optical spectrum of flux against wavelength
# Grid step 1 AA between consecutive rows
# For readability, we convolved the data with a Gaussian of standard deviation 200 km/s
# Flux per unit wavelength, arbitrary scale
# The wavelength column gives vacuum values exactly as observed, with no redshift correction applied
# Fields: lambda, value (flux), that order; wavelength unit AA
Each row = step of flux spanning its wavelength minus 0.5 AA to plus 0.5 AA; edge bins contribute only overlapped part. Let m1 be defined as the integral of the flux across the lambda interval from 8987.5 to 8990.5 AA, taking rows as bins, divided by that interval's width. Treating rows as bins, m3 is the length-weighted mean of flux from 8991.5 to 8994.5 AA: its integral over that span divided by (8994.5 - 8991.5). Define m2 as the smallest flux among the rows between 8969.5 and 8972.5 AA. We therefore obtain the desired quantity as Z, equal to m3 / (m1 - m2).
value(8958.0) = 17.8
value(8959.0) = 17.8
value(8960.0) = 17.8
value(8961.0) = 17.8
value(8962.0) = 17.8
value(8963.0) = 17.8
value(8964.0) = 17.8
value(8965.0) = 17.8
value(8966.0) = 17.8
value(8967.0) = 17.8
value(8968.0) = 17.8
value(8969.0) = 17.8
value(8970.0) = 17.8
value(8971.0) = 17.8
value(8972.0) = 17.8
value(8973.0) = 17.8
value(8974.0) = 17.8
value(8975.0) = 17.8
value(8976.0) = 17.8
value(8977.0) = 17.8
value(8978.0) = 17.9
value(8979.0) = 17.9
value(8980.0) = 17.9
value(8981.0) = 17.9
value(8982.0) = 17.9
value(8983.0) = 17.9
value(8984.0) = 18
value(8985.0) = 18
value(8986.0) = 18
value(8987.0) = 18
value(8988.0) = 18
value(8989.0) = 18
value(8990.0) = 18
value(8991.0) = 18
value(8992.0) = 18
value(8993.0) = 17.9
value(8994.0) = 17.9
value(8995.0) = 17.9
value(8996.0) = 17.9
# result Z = 90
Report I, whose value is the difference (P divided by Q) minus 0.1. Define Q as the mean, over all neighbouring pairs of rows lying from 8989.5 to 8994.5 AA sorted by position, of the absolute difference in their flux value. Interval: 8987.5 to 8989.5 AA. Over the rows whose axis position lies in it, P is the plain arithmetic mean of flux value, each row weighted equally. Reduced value 720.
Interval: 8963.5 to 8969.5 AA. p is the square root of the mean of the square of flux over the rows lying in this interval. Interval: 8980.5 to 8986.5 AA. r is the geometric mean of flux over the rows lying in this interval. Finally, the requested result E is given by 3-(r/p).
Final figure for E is 1.99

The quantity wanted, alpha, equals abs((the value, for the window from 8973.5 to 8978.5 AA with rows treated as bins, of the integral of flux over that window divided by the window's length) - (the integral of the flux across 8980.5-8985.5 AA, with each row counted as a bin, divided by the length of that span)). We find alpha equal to 0.12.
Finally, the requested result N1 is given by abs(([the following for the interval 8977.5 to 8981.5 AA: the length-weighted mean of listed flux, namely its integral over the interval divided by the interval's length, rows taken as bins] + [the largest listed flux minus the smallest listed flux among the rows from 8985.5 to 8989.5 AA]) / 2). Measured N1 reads 8.95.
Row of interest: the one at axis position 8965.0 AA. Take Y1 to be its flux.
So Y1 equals 17.8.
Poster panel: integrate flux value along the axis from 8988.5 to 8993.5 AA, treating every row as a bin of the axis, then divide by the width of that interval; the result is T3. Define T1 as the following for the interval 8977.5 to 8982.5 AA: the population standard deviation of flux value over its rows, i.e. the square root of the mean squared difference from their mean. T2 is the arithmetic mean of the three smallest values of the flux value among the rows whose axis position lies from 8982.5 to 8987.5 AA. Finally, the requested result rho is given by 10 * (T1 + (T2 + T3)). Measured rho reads 359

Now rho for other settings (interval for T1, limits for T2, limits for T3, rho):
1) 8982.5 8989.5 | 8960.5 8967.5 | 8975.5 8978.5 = 357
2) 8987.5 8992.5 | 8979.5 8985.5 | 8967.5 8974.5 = 357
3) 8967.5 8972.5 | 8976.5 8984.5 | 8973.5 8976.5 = 357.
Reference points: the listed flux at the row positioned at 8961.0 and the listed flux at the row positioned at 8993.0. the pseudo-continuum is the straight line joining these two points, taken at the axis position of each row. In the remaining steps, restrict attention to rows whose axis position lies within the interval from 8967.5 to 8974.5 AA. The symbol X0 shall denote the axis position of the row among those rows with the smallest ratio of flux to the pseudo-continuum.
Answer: 8974.0 AA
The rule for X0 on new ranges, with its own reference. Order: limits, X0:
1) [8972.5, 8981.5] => 8977.0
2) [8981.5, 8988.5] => 8983.0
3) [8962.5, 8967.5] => 8967.0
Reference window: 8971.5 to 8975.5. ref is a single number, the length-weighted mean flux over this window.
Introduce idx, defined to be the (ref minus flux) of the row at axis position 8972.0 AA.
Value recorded 0.00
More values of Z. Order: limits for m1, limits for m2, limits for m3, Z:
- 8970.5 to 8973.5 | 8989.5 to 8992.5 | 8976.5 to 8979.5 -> -89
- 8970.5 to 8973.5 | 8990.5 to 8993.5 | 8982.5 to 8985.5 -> -180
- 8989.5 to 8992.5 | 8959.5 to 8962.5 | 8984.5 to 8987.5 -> 90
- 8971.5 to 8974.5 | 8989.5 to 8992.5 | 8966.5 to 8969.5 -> -89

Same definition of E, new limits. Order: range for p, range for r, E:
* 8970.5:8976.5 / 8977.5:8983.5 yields 1.99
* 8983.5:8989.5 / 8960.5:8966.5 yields 2.01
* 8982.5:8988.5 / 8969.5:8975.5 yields 2.01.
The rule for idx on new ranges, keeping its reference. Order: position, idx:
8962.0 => 0.00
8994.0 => -0.10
